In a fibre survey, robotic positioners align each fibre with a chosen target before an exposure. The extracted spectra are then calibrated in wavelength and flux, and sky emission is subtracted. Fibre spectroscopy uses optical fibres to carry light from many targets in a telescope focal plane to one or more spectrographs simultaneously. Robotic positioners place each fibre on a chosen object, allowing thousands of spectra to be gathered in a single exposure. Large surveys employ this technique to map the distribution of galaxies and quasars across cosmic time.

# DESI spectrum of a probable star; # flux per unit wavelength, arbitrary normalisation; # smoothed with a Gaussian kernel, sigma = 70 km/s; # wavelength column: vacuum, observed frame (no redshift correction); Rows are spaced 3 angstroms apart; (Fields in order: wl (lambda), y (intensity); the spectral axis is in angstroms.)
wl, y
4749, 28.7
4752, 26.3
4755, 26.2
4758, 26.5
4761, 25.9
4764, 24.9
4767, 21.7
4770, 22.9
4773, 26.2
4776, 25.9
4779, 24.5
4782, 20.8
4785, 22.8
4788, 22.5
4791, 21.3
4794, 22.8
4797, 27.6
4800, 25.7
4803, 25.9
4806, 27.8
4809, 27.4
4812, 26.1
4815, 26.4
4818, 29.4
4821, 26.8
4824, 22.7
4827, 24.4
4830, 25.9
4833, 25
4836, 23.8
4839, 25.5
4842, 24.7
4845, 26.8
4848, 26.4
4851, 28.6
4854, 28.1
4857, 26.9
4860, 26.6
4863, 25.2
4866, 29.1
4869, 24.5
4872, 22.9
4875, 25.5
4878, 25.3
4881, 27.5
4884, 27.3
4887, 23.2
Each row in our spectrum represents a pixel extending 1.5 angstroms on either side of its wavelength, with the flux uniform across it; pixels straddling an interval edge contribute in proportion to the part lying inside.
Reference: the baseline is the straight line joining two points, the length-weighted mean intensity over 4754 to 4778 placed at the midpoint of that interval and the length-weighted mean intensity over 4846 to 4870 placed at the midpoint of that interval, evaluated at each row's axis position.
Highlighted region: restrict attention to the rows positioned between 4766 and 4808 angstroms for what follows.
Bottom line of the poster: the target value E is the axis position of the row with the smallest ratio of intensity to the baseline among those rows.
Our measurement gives 4782 angstroms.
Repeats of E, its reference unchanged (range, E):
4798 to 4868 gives 4824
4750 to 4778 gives 4767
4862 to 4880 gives 4872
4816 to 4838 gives 4824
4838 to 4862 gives 4842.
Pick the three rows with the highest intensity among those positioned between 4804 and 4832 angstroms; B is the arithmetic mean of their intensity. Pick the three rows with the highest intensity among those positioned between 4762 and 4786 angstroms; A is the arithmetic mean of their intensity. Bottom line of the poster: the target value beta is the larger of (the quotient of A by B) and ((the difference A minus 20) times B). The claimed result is 160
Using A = 25.7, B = 28.2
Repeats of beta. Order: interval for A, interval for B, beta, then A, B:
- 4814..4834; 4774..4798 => 196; 27.5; 26.0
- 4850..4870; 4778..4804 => 227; 28.6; 26.4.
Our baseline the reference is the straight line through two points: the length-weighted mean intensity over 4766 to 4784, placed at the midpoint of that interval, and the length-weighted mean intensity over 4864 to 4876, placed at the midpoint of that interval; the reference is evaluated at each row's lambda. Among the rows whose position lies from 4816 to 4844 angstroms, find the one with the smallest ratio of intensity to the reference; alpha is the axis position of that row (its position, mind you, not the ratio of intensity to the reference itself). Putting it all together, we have 4824 angstroms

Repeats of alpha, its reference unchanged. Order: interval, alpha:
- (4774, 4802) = 4782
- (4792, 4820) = 4794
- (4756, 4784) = 4782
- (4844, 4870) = 4869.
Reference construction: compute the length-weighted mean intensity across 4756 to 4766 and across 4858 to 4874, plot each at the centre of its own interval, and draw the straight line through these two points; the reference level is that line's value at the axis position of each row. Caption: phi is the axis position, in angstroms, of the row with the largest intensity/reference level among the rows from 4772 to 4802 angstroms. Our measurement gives 4797 angstroms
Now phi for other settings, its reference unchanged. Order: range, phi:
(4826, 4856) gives 4851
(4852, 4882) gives 4866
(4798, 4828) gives 4818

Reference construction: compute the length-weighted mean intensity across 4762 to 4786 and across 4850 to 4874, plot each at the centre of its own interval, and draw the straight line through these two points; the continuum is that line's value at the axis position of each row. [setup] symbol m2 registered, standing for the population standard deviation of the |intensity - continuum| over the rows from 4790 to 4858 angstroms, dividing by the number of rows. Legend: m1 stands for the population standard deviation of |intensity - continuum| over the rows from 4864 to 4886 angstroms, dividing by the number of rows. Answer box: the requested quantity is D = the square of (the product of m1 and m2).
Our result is 1.4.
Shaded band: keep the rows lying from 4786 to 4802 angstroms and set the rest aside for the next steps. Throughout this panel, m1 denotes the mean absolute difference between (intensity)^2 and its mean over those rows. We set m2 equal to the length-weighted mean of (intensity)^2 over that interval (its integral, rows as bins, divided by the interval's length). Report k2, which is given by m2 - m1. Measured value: 477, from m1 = 105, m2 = 581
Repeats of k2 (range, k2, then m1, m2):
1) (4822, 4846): 572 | 47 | 619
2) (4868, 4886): 586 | 65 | 651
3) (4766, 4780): 520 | 74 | 594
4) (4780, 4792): 449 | 35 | 484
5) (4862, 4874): 555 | 98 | 652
